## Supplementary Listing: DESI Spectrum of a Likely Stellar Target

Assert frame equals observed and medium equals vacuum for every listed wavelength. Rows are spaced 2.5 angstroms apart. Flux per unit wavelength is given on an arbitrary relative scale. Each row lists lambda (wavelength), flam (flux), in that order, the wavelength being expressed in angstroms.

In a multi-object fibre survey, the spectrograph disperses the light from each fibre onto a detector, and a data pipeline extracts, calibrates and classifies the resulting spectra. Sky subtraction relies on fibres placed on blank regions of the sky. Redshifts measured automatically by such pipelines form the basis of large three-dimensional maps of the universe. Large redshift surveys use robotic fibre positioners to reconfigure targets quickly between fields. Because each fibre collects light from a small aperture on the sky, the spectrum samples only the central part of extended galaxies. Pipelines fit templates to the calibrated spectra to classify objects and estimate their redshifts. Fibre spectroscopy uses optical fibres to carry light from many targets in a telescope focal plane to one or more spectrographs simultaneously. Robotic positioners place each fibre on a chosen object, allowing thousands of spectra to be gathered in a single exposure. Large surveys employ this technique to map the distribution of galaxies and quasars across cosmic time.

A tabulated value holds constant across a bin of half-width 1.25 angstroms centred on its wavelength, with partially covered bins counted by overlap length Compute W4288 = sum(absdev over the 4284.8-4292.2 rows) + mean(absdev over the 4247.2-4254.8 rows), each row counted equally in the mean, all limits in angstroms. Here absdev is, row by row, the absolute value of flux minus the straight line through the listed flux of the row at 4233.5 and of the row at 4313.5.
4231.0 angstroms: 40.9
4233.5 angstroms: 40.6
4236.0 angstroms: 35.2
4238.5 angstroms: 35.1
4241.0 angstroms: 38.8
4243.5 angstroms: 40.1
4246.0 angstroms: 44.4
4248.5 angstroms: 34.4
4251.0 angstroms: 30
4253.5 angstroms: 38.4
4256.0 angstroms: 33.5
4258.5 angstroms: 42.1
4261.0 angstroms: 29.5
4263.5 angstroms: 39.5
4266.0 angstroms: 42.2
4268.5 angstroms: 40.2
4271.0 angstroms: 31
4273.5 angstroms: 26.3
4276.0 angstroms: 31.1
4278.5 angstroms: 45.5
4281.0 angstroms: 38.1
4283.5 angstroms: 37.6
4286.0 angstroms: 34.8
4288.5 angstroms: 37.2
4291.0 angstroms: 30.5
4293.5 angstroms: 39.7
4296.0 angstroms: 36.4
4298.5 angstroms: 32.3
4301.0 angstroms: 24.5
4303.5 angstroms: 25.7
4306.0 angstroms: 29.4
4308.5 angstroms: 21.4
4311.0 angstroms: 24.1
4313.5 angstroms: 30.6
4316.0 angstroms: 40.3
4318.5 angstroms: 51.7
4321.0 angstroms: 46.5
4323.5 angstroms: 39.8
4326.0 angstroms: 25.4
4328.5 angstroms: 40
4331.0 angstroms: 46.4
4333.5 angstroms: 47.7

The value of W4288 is 11.5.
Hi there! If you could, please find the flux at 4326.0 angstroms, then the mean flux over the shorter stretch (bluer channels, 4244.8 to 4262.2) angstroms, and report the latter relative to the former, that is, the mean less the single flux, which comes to 11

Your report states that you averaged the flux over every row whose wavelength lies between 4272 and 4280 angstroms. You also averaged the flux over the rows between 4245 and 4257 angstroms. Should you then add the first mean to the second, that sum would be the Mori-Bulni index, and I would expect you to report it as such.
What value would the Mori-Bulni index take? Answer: 70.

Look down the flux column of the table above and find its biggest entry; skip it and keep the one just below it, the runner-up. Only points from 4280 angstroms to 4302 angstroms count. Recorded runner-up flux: 38.1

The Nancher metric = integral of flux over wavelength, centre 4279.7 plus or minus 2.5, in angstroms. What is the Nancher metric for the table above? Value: 209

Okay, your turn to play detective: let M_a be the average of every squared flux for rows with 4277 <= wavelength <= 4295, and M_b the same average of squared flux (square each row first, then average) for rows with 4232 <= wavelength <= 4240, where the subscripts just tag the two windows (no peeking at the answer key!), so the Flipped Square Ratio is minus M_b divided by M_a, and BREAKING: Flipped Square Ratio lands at -1.0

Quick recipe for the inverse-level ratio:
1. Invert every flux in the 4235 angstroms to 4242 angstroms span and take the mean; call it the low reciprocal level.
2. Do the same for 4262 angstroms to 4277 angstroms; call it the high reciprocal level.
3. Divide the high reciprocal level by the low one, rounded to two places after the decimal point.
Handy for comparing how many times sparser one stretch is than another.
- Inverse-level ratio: 1.07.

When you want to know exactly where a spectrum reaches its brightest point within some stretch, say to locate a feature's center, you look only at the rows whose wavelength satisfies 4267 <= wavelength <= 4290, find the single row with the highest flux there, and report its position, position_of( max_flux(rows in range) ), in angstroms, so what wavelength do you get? 4278.5 angstroms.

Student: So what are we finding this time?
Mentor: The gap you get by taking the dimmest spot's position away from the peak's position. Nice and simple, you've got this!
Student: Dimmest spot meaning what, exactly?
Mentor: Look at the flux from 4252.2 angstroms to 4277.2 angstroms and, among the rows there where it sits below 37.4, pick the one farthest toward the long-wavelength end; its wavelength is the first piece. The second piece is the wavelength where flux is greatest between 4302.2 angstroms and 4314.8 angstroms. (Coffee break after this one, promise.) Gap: 37.5 angstroms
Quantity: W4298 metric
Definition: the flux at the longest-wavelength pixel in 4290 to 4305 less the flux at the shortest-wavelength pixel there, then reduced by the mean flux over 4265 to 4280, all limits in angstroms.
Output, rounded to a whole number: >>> -41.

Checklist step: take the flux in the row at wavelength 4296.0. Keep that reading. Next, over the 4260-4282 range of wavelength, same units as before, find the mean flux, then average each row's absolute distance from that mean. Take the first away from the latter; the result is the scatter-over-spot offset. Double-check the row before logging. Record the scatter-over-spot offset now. -31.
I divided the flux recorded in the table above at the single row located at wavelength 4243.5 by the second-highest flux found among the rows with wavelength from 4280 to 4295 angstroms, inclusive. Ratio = 1.05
